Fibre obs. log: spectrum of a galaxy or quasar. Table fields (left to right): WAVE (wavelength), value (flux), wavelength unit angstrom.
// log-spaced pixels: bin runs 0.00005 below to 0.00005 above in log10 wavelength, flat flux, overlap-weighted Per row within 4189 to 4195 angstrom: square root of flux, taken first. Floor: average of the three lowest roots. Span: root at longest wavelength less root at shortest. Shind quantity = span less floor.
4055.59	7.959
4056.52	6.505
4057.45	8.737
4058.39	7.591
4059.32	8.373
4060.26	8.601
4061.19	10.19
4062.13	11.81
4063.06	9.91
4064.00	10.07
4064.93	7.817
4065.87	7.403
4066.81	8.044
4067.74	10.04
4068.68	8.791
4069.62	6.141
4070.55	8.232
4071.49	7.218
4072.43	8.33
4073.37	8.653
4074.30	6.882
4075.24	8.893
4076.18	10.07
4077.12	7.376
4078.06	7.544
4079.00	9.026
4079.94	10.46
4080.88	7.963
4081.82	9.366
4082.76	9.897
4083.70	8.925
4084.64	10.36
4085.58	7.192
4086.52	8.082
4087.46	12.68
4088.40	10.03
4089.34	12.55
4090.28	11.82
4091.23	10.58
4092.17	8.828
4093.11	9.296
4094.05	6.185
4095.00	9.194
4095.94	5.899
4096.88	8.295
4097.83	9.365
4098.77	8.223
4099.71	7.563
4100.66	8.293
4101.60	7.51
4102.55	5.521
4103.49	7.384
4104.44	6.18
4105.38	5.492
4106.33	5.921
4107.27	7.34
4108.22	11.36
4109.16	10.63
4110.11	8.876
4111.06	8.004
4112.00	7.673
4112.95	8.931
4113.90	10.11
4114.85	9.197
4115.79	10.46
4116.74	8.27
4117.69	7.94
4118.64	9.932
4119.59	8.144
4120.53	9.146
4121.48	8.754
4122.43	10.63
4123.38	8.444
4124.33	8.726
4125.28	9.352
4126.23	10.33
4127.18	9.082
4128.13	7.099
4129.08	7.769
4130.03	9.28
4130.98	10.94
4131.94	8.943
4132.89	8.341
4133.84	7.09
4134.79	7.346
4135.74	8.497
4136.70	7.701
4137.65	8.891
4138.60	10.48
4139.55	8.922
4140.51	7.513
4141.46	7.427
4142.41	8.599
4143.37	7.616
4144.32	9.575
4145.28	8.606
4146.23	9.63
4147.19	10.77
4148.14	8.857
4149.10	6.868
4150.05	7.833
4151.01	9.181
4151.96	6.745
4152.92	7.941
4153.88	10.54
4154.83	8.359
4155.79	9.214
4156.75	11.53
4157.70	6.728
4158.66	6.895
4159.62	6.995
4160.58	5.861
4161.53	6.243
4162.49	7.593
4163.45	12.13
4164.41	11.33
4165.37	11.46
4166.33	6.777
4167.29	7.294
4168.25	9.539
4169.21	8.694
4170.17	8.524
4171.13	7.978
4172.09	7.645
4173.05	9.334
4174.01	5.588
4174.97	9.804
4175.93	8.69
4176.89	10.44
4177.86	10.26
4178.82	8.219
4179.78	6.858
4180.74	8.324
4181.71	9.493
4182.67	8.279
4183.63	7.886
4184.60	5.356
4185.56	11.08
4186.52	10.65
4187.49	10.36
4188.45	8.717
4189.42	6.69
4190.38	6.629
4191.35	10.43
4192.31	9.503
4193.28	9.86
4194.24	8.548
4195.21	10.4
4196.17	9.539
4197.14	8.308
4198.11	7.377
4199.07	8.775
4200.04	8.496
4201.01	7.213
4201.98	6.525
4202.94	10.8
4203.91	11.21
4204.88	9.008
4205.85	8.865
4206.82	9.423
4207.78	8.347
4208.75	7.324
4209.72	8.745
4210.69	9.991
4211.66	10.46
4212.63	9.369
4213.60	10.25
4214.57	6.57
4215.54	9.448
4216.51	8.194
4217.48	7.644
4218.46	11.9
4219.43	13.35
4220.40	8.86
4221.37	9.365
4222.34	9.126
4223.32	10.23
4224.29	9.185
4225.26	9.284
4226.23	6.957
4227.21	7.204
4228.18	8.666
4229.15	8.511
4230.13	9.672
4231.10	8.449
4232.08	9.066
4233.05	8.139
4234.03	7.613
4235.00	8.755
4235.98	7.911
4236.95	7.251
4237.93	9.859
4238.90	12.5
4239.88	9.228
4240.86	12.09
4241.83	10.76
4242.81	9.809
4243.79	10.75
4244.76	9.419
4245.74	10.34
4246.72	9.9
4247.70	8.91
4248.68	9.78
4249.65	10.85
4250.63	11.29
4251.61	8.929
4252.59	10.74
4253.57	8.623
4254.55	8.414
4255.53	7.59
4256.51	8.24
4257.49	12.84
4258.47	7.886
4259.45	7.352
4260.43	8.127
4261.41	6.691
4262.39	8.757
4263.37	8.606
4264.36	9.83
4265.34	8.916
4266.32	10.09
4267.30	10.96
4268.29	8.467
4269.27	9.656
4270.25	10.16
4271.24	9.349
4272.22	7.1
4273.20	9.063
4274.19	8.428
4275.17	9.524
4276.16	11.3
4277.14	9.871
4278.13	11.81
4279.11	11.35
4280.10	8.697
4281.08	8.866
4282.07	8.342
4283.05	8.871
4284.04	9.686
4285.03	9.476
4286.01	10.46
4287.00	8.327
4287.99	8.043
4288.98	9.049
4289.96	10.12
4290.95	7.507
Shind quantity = -2.36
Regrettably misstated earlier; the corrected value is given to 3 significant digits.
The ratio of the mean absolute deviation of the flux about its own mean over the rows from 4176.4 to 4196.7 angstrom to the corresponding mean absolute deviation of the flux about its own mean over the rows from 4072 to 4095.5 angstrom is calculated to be 1.04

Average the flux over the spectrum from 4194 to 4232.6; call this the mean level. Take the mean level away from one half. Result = -8.5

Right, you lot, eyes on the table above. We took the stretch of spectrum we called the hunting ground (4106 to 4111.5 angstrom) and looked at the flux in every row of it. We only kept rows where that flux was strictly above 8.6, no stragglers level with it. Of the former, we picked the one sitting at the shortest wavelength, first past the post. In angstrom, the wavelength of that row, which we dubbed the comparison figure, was 4108.22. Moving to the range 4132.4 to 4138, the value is 4137.65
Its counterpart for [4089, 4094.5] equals 4089.34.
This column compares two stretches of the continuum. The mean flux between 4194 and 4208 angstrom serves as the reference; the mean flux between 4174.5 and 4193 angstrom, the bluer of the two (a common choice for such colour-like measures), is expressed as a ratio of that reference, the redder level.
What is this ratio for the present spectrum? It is 1.00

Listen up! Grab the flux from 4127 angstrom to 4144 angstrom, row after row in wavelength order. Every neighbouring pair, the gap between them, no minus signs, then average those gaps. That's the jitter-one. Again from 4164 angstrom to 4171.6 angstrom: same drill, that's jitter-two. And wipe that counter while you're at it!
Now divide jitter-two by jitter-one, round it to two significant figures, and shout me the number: 1.1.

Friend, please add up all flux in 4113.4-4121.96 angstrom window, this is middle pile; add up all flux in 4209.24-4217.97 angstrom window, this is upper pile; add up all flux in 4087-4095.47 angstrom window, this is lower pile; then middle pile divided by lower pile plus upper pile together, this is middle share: 0.477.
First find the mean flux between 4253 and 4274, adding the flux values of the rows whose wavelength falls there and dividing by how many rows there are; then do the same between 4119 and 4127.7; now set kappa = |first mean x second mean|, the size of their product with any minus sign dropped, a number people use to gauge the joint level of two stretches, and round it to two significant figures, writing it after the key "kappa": 82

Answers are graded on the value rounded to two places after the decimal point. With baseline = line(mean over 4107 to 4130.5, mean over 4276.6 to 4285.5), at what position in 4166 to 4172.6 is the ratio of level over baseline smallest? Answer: 4166.33 angstrom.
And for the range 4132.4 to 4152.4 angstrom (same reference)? 4151.96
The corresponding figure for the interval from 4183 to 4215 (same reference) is 4184.60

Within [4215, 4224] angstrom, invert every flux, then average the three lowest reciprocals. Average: 0.086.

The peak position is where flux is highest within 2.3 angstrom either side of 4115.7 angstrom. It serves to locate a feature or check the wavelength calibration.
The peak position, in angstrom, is 4115.79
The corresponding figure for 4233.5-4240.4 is 4238.90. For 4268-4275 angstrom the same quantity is 4270.25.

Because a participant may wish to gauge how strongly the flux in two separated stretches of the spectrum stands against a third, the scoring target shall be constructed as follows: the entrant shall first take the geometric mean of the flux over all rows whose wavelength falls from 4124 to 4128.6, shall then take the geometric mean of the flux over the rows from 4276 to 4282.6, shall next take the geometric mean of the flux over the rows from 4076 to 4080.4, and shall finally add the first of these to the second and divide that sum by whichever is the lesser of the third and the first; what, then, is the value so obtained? 2.13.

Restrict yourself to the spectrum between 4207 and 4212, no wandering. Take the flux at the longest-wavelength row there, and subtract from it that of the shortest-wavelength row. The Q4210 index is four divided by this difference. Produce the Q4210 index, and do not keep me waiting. 2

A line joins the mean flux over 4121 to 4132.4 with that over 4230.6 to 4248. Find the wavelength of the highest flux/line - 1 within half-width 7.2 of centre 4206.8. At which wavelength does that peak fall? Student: 4203.91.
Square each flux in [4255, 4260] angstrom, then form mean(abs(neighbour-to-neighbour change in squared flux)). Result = 55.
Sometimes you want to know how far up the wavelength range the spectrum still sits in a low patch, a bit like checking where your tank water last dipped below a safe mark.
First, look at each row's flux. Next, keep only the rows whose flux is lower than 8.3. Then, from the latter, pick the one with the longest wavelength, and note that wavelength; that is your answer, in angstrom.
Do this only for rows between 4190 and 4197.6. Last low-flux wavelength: 4190.38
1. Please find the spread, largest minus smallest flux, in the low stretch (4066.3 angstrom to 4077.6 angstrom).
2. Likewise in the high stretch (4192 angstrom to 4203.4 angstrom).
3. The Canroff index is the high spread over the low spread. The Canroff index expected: 1.09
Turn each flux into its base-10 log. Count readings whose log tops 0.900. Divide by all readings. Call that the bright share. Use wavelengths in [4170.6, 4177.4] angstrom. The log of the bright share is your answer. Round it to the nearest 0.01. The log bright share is -0.15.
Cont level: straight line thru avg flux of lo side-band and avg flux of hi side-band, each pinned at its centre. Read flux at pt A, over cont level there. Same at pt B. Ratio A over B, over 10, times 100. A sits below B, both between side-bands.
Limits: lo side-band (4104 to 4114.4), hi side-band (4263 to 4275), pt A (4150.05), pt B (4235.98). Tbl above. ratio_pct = 10.5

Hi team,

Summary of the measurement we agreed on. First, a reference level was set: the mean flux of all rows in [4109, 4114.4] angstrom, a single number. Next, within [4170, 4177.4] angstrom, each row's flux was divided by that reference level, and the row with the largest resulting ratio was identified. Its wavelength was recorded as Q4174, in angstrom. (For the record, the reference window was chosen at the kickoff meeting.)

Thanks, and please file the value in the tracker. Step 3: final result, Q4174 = 4176.89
